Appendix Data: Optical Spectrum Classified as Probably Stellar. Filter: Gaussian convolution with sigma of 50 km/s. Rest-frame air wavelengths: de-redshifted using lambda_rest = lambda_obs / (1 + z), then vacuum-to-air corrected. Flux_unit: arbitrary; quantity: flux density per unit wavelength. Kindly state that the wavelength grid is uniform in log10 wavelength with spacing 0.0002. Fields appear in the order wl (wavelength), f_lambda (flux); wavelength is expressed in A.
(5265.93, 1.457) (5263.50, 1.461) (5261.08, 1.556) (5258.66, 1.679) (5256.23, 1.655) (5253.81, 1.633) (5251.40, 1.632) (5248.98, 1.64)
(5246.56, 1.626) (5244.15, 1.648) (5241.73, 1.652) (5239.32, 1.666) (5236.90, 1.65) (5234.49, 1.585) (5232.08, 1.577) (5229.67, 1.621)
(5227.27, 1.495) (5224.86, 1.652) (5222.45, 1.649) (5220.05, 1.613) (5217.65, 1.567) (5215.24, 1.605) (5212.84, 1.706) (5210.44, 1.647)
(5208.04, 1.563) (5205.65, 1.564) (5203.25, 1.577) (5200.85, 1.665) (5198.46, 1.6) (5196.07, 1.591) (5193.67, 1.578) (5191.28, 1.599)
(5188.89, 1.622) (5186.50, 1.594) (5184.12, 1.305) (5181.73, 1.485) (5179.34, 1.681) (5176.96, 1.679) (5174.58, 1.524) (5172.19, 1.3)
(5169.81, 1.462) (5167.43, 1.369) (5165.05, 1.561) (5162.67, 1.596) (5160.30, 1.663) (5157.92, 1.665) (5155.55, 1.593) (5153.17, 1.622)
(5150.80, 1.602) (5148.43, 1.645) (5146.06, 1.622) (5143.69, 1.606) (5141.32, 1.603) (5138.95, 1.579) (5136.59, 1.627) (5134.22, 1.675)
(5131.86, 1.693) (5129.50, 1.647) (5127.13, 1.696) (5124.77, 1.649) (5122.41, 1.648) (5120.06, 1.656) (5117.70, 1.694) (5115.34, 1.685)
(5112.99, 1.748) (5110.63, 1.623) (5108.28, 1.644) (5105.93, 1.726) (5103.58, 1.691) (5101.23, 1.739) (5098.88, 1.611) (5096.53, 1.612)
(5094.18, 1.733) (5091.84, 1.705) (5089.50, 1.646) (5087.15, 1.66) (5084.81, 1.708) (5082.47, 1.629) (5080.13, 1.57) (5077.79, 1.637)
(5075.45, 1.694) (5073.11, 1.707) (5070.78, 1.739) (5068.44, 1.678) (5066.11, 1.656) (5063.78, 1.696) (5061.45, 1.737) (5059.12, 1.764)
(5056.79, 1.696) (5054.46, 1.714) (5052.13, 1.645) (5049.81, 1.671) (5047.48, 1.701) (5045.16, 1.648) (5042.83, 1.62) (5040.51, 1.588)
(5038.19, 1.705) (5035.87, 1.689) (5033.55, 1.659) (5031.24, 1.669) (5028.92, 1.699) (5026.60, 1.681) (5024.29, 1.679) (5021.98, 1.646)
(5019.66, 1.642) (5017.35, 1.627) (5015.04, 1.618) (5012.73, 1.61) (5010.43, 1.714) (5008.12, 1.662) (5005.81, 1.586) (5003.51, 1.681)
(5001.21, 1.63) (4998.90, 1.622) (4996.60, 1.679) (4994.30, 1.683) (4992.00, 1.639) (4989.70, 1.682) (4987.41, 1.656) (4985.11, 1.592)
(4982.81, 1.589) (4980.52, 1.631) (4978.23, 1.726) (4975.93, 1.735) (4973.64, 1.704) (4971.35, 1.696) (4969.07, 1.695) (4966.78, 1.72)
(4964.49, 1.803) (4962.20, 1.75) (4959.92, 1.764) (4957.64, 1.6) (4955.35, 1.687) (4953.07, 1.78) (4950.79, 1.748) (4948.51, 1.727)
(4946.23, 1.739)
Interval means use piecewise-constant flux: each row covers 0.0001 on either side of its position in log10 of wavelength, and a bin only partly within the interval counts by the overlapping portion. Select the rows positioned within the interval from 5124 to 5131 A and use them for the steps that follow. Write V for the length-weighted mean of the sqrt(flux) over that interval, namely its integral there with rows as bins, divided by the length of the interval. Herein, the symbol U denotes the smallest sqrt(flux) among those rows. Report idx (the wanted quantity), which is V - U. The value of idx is 0.007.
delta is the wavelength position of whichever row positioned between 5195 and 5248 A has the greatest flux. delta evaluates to 5212.84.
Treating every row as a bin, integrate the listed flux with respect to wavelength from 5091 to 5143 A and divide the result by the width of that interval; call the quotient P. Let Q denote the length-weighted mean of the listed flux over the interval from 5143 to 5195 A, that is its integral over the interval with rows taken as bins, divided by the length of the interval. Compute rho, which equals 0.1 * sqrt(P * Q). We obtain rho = 0.161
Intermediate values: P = 1.67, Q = 1.56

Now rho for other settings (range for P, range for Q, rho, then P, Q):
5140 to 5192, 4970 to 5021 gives 0.161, 1.56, 1.65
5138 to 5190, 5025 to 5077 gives 0.162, 1.56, 1.68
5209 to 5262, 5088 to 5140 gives 0.165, 1.63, 1.67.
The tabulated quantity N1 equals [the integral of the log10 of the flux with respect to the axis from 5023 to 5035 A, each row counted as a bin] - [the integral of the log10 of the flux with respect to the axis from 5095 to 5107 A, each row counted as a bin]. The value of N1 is 0.01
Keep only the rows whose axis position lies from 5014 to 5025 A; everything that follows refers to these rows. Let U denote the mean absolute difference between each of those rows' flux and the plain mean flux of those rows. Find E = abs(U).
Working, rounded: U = 0.016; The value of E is 0.016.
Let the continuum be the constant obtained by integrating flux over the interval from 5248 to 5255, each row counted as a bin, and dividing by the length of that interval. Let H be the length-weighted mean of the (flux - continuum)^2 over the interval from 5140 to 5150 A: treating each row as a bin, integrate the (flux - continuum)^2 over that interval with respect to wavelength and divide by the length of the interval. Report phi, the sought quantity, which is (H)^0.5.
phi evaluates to 0.025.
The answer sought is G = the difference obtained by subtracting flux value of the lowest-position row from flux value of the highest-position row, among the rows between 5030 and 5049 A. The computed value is 0.03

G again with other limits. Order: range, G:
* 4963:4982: -0.17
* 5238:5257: -0.01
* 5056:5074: 0.01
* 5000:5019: 0.00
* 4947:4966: 0.08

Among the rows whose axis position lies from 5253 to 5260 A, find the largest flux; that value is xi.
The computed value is 1.679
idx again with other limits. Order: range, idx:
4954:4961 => 0.033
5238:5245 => 0.001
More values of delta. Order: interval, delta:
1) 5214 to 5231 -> 5224.86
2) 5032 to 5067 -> 5059.12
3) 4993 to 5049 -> 5010.43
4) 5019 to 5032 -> 5028.92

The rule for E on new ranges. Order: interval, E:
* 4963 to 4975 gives 0.032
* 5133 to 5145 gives 0.026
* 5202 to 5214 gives 0.052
